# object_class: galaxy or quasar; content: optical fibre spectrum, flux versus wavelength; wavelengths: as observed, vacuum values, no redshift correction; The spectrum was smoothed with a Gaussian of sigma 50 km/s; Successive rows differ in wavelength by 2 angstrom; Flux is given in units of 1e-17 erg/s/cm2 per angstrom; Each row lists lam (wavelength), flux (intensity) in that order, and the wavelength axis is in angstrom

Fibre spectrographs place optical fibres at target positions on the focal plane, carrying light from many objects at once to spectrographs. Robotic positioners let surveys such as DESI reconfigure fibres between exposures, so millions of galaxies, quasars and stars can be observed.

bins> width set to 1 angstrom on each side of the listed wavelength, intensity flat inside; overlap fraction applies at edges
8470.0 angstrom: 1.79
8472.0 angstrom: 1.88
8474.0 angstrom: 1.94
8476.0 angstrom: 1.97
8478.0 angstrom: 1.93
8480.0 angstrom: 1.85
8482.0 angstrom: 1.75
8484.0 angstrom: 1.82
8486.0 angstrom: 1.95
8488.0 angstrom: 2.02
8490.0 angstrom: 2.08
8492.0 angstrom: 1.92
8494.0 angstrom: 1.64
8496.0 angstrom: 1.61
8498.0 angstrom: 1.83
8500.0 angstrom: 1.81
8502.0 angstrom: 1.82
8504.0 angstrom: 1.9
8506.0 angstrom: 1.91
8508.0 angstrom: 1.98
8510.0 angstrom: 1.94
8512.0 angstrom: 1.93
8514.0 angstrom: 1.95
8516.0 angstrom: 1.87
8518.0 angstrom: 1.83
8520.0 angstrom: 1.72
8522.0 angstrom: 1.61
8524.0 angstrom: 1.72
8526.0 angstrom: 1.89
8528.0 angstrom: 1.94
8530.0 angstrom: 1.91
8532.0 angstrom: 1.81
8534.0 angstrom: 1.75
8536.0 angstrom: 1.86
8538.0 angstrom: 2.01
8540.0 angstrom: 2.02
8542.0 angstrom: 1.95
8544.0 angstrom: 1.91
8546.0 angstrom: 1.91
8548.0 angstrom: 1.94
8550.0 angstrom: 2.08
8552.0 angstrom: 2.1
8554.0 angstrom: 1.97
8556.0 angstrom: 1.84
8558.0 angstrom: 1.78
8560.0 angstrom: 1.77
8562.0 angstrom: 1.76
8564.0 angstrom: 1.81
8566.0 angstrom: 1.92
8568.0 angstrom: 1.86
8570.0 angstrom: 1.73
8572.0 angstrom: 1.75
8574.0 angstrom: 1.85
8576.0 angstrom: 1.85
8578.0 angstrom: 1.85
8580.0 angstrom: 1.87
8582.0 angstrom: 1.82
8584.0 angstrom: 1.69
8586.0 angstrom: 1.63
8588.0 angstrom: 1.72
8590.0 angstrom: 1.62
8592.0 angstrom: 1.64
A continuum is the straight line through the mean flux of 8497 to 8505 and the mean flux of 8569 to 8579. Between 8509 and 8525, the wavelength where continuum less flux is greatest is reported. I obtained 8522.0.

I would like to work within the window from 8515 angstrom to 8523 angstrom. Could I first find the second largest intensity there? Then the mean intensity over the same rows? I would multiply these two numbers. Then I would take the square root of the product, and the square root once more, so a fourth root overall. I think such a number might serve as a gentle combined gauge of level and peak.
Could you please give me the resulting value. 1.34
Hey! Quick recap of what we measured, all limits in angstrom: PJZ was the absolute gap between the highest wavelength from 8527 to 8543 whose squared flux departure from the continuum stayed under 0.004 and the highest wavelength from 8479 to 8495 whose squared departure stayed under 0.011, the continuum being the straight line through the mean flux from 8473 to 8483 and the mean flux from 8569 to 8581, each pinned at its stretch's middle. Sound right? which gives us 44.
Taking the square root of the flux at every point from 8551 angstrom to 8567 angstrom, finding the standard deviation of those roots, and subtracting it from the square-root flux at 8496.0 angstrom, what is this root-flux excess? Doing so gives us 1.23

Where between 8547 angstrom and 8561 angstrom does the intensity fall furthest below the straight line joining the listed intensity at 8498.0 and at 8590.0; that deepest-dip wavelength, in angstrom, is 8560.0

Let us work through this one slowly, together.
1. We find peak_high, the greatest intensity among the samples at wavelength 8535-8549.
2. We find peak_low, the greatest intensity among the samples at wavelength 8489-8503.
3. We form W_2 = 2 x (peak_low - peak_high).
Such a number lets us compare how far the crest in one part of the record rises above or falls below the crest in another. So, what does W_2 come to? 0.12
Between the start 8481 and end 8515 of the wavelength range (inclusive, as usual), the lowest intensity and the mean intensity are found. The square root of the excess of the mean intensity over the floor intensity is 0.51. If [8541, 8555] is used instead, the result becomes 0.26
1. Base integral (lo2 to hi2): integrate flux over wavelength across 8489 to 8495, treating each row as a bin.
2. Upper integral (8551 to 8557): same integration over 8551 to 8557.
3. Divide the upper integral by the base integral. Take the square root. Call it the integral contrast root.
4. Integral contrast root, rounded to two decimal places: 1.02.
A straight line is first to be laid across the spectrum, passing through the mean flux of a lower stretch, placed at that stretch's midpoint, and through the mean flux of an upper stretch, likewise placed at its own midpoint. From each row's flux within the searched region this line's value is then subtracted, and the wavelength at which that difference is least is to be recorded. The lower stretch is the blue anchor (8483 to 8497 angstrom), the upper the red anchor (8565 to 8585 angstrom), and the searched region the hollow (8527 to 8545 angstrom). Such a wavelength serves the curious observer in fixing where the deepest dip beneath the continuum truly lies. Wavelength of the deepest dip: 8534.0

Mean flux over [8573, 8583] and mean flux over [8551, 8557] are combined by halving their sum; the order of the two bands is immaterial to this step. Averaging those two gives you 1.91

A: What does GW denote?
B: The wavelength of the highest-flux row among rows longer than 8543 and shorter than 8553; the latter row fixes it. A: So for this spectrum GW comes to 8552.0 angstrom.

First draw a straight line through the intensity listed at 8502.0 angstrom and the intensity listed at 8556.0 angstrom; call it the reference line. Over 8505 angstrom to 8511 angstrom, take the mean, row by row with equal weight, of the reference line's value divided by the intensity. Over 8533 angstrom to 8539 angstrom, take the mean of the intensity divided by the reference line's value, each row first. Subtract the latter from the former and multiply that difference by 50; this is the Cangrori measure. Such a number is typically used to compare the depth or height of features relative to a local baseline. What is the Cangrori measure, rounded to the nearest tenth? -4.2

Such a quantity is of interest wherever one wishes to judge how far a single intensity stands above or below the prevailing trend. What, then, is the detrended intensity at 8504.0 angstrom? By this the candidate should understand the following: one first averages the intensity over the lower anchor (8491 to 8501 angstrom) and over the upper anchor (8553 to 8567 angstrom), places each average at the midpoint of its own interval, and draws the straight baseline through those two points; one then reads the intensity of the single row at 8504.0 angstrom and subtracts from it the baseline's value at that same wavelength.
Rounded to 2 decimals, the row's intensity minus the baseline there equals 0.13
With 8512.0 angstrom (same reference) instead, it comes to 0.15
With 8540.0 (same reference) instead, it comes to 0.21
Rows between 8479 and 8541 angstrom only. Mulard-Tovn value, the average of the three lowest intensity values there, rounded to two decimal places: 1.62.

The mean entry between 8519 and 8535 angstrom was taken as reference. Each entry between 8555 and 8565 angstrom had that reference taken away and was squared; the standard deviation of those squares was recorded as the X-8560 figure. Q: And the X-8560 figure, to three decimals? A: 0.001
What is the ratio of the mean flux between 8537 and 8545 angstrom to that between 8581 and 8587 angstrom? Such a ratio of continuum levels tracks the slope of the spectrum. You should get 1.151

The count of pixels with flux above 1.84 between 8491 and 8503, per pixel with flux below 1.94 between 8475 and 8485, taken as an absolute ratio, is 0.25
